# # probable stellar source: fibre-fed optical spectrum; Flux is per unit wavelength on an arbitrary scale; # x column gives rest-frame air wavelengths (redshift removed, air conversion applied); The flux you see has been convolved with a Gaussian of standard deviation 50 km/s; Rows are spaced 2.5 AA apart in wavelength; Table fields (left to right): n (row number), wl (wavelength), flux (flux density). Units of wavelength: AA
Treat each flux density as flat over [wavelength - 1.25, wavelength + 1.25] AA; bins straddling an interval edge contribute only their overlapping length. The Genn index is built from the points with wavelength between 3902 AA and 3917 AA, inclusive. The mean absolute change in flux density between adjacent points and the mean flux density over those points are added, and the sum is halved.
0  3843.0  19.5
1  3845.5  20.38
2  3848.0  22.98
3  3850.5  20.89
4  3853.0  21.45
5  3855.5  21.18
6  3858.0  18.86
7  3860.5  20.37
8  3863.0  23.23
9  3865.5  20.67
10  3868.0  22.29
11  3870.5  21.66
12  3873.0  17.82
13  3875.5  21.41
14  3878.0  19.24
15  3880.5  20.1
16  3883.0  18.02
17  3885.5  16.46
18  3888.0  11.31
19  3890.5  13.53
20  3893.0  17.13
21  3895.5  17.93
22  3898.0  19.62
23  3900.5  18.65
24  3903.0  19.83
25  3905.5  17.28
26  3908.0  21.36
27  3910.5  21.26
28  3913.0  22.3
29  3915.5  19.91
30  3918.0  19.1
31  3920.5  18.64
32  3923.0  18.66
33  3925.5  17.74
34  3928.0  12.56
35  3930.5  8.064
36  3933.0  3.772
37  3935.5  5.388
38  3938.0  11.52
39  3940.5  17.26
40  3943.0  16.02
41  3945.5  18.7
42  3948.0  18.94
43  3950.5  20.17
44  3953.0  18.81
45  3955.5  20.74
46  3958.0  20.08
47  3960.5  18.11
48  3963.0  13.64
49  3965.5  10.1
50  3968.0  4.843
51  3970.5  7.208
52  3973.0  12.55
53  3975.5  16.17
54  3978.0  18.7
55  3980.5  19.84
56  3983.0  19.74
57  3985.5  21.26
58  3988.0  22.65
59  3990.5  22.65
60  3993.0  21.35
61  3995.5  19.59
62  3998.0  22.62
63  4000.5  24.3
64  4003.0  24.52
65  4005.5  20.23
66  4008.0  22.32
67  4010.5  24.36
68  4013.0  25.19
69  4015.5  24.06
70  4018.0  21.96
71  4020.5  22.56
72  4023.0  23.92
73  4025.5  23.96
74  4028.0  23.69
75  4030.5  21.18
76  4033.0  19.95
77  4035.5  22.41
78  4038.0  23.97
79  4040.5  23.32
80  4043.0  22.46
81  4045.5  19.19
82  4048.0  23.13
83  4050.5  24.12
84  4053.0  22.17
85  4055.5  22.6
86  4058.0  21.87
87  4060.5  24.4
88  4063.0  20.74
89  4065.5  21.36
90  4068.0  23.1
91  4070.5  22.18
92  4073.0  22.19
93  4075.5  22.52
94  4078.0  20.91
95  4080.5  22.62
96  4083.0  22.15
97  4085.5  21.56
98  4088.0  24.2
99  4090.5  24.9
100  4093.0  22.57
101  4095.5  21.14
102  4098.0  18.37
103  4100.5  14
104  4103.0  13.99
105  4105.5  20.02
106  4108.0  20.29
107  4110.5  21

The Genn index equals 11.2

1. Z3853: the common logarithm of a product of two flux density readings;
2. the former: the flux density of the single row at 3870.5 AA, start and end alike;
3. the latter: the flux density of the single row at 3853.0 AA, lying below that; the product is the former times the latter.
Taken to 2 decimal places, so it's 2.67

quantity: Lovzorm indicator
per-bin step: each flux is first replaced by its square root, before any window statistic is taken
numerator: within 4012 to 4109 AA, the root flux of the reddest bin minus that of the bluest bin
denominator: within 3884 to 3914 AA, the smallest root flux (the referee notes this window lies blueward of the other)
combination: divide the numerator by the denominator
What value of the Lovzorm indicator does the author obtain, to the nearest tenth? -0.2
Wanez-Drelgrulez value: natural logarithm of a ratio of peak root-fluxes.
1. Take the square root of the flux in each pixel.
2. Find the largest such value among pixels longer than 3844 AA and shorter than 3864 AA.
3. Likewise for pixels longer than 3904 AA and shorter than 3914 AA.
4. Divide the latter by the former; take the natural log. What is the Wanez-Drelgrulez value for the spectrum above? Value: -0.020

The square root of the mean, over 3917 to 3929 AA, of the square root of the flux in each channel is 2.04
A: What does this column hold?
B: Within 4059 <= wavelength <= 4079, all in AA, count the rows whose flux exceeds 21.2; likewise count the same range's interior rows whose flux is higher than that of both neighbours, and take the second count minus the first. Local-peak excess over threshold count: -4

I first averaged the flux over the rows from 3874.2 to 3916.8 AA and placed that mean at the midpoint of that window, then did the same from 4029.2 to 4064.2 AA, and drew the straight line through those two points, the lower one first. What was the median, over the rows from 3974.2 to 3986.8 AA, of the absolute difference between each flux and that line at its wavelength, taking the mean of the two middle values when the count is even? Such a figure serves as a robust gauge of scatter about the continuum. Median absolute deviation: 1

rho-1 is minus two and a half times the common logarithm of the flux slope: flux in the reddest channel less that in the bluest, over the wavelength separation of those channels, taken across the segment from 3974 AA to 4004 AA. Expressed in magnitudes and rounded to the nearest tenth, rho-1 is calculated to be 1.3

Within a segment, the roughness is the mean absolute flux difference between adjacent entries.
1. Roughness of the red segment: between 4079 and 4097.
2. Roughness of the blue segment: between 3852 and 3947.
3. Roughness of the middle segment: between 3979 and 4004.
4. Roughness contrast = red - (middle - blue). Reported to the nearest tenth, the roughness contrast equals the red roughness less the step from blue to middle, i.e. 2.4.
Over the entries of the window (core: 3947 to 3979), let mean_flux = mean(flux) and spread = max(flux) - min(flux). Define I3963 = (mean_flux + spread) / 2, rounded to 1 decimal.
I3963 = 15.6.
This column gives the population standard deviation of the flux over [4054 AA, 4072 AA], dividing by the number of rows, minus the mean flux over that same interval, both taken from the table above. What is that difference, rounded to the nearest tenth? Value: -21.2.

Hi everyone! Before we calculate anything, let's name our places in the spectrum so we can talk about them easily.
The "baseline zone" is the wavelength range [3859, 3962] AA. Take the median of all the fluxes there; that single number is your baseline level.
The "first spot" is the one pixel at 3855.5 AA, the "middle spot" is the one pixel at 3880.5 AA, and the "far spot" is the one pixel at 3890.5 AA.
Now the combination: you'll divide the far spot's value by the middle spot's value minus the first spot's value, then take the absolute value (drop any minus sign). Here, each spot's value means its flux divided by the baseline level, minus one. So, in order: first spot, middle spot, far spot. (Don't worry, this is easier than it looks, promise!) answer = 4.8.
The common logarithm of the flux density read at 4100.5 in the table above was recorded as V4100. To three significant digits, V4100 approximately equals 1.15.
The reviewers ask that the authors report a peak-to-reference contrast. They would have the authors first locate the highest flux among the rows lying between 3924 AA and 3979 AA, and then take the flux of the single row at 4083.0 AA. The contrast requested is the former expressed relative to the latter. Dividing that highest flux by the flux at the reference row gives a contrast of 0.94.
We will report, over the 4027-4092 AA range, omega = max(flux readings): 24.9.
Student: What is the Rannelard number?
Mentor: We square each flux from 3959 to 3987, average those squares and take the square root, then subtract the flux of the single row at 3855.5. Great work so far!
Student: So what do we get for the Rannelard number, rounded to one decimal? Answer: -5.5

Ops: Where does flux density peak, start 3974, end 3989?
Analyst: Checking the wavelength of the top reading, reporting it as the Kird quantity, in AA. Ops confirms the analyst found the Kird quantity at 3988.0 AA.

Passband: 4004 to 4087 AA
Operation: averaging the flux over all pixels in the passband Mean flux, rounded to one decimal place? 22.5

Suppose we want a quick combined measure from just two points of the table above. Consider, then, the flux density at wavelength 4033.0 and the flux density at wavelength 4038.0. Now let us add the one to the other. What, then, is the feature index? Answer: 43.9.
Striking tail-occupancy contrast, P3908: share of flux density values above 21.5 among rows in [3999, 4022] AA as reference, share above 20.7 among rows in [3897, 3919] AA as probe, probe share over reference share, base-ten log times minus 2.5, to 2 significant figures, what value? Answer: 1.1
